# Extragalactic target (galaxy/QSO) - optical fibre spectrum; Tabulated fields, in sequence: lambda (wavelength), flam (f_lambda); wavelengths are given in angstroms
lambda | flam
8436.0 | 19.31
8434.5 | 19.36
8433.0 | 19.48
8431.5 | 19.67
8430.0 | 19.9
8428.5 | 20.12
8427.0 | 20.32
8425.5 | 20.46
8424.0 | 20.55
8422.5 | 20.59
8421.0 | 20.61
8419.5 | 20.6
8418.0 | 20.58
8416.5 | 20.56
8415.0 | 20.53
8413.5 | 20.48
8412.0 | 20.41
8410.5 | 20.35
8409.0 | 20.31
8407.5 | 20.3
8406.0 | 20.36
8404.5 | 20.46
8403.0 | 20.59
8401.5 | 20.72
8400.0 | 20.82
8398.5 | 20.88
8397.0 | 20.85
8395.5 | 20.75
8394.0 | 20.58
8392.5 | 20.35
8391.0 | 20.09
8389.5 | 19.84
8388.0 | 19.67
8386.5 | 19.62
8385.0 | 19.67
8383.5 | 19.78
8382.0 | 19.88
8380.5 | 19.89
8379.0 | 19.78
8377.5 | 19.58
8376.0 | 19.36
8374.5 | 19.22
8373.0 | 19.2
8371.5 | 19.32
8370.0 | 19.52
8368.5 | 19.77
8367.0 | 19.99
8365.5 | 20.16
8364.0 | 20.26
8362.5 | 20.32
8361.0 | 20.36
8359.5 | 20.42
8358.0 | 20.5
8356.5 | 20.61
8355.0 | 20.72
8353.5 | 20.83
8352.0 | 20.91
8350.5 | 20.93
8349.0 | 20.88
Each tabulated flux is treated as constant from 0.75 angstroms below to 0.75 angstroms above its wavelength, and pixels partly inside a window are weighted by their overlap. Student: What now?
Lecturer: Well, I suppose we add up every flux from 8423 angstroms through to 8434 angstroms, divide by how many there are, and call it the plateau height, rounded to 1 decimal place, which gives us 20.1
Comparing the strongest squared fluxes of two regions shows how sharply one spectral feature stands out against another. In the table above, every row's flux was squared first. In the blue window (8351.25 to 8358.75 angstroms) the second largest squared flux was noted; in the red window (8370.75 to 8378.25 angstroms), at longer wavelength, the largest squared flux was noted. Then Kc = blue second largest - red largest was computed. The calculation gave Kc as 51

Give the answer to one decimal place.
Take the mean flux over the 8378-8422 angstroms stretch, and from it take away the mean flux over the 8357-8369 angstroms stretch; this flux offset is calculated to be 0.1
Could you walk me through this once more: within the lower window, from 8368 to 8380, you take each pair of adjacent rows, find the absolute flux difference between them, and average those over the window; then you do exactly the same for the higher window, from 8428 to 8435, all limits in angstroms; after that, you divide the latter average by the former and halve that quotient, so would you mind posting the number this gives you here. 0.58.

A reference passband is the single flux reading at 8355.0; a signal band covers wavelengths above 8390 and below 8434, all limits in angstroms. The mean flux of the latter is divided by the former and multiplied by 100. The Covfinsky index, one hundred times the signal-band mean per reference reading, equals 99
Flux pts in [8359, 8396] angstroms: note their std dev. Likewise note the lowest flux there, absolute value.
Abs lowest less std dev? 18.8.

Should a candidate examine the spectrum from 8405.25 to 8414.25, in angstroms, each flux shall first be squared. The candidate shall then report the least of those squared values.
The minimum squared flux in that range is 412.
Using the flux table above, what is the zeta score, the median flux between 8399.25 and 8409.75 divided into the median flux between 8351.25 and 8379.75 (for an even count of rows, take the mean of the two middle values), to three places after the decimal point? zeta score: 0.985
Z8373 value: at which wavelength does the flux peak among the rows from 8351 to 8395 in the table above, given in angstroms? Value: 8352.0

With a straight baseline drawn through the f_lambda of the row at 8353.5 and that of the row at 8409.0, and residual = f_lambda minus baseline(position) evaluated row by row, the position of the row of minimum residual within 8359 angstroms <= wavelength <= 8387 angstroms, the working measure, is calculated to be 8373.0 angstroms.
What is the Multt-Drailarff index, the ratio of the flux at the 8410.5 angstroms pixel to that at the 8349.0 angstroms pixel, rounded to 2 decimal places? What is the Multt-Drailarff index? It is 0.97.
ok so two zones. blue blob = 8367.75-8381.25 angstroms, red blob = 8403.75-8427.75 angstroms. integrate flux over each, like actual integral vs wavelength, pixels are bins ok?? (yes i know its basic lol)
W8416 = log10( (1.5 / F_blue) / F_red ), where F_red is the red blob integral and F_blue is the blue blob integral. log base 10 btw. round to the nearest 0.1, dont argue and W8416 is -4.9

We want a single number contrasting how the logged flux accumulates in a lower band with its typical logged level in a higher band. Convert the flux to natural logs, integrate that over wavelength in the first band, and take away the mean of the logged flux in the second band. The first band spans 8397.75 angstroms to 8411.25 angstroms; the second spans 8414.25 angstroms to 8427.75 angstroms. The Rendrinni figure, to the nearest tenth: 37.8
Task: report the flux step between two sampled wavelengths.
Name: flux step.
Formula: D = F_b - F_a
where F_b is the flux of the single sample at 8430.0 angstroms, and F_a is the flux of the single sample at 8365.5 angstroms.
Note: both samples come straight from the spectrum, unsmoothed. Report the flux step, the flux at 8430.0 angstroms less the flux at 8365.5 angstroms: -0.3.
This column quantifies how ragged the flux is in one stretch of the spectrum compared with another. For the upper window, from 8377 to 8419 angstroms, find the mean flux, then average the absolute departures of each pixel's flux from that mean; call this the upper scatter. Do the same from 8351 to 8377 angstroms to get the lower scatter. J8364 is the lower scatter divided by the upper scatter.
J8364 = 1.41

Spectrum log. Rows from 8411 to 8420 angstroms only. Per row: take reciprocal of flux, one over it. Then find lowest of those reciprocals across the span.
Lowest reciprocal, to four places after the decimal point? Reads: 0.0485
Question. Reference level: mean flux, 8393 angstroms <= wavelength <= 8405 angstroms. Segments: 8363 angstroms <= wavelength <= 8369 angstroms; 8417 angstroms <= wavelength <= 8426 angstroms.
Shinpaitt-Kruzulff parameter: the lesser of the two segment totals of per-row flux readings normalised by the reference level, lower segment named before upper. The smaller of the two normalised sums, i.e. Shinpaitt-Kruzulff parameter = 3.9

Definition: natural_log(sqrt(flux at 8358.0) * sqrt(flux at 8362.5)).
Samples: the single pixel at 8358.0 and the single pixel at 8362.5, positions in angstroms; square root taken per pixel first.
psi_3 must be 3.02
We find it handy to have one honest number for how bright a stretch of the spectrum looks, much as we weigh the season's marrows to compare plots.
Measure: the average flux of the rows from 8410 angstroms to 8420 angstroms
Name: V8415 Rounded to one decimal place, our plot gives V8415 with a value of 20.5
